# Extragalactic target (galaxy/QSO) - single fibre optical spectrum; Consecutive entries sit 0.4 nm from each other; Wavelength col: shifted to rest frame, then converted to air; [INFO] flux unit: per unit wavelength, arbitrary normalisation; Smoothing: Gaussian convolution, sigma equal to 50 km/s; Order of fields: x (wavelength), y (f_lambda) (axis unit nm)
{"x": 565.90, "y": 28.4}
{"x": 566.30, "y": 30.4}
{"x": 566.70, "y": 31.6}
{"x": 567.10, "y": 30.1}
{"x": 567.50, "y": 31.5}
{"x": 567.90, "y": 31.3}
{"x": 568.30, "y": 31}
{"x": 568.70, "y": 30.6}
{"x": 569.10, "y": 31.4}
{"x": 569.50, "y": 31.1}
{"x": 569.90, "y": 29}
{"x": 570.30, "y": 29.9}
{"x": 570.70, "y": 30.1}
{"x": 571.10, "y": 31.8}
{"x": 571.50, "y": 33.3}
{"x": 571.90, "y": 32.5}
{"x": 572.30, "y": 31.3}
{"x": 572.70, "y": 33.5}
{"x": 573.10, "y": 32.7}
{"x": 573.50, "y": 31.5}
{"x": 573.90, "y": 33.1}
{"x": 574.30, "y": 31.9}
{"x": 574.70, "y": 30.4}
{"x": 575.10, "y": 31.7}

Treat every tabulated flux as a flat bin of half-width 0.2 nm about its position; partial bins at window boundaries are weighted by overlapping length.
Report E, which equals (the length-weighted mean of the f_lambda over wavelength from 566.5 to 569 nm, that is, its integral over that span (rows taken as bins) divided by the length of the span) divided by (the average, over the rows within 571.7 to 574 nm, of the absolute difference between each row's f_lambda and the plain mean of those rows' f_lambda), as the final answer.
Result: 45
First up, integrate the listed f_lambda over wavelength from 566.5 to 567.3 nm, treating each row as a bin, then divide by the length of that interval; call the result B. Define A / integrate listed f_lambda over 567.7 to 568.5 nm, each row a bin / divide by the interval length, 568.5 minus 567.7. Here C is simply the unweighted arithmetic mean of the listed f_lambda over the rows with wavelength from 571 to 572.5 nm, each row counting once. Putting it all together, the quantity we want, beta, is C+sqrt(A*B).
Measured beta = 63.2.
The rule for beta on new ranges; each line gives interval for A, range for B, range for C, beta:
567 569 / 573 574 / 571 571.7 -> 64.2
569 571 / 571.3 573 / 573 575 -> 63.4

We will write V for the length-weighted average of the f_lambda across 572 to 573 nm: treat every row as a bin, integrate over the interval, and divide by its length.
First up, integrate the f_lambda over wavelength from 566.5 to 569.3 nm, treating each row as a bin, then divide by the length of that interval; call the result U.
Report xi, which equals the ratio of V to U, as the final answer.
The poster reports 1.04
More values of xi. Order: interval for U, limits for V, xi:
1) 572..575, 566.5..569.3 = 0.97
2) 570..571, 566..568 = 1.03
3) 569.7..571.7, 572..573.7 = 1.05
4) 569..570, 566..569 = 1.01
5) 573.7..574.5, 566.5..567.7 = 0.96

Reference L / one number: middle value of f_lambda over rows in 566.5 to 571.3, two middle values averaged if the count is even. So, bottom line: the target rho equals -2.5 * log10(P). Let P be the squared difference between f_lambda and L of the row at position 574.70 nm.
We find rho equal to 0.9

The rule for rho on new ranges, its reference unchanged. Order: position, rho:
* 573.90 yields -1.6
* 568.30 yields 6.5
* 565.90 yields -2.1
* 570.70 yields 0.1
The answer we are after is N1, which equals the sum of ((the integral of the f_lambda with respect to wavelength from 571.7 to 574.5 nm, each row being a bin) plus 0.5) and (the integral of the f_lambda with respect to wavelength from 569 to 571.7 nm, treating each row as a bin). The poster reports 174.6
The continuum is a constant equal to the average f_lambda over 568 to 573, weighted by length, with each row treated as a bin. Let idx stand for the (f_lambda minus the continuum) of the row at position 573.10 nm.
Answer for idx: 1.38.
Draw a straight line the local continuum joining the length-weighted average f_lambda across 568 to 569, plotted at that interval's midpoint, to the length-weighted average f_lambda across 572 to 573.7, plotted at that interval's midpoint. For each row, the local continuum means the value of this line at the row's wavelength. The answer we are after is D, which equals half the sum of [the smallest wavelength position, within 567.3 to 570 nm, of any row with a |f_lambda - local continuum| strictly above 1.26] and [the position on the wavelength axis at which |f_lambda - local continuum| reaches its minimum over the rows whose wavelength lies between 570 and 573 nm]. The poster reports 570.50 nm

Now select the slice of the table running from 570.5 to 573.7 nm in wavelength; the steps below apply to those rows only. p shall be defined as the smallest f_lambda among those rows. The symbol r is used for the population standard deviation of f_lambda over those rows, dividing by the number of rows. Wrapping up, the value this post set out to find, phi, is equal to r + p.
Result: 31.2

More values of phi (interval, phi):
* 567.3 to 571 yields 29.8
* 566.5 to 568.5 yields 30.6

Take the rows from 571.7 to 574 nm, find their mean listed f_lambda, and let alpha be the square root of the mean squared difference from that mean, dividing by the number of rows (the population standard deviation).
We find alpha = 0.8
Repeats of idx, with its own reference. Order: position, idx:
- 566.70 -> 0.28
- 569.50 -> -0.22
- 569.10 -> 0.08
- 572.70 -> 2.18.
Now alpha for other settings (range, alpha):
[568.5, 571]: 0.8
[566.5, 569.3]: 0.5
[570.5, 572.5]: 1.1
